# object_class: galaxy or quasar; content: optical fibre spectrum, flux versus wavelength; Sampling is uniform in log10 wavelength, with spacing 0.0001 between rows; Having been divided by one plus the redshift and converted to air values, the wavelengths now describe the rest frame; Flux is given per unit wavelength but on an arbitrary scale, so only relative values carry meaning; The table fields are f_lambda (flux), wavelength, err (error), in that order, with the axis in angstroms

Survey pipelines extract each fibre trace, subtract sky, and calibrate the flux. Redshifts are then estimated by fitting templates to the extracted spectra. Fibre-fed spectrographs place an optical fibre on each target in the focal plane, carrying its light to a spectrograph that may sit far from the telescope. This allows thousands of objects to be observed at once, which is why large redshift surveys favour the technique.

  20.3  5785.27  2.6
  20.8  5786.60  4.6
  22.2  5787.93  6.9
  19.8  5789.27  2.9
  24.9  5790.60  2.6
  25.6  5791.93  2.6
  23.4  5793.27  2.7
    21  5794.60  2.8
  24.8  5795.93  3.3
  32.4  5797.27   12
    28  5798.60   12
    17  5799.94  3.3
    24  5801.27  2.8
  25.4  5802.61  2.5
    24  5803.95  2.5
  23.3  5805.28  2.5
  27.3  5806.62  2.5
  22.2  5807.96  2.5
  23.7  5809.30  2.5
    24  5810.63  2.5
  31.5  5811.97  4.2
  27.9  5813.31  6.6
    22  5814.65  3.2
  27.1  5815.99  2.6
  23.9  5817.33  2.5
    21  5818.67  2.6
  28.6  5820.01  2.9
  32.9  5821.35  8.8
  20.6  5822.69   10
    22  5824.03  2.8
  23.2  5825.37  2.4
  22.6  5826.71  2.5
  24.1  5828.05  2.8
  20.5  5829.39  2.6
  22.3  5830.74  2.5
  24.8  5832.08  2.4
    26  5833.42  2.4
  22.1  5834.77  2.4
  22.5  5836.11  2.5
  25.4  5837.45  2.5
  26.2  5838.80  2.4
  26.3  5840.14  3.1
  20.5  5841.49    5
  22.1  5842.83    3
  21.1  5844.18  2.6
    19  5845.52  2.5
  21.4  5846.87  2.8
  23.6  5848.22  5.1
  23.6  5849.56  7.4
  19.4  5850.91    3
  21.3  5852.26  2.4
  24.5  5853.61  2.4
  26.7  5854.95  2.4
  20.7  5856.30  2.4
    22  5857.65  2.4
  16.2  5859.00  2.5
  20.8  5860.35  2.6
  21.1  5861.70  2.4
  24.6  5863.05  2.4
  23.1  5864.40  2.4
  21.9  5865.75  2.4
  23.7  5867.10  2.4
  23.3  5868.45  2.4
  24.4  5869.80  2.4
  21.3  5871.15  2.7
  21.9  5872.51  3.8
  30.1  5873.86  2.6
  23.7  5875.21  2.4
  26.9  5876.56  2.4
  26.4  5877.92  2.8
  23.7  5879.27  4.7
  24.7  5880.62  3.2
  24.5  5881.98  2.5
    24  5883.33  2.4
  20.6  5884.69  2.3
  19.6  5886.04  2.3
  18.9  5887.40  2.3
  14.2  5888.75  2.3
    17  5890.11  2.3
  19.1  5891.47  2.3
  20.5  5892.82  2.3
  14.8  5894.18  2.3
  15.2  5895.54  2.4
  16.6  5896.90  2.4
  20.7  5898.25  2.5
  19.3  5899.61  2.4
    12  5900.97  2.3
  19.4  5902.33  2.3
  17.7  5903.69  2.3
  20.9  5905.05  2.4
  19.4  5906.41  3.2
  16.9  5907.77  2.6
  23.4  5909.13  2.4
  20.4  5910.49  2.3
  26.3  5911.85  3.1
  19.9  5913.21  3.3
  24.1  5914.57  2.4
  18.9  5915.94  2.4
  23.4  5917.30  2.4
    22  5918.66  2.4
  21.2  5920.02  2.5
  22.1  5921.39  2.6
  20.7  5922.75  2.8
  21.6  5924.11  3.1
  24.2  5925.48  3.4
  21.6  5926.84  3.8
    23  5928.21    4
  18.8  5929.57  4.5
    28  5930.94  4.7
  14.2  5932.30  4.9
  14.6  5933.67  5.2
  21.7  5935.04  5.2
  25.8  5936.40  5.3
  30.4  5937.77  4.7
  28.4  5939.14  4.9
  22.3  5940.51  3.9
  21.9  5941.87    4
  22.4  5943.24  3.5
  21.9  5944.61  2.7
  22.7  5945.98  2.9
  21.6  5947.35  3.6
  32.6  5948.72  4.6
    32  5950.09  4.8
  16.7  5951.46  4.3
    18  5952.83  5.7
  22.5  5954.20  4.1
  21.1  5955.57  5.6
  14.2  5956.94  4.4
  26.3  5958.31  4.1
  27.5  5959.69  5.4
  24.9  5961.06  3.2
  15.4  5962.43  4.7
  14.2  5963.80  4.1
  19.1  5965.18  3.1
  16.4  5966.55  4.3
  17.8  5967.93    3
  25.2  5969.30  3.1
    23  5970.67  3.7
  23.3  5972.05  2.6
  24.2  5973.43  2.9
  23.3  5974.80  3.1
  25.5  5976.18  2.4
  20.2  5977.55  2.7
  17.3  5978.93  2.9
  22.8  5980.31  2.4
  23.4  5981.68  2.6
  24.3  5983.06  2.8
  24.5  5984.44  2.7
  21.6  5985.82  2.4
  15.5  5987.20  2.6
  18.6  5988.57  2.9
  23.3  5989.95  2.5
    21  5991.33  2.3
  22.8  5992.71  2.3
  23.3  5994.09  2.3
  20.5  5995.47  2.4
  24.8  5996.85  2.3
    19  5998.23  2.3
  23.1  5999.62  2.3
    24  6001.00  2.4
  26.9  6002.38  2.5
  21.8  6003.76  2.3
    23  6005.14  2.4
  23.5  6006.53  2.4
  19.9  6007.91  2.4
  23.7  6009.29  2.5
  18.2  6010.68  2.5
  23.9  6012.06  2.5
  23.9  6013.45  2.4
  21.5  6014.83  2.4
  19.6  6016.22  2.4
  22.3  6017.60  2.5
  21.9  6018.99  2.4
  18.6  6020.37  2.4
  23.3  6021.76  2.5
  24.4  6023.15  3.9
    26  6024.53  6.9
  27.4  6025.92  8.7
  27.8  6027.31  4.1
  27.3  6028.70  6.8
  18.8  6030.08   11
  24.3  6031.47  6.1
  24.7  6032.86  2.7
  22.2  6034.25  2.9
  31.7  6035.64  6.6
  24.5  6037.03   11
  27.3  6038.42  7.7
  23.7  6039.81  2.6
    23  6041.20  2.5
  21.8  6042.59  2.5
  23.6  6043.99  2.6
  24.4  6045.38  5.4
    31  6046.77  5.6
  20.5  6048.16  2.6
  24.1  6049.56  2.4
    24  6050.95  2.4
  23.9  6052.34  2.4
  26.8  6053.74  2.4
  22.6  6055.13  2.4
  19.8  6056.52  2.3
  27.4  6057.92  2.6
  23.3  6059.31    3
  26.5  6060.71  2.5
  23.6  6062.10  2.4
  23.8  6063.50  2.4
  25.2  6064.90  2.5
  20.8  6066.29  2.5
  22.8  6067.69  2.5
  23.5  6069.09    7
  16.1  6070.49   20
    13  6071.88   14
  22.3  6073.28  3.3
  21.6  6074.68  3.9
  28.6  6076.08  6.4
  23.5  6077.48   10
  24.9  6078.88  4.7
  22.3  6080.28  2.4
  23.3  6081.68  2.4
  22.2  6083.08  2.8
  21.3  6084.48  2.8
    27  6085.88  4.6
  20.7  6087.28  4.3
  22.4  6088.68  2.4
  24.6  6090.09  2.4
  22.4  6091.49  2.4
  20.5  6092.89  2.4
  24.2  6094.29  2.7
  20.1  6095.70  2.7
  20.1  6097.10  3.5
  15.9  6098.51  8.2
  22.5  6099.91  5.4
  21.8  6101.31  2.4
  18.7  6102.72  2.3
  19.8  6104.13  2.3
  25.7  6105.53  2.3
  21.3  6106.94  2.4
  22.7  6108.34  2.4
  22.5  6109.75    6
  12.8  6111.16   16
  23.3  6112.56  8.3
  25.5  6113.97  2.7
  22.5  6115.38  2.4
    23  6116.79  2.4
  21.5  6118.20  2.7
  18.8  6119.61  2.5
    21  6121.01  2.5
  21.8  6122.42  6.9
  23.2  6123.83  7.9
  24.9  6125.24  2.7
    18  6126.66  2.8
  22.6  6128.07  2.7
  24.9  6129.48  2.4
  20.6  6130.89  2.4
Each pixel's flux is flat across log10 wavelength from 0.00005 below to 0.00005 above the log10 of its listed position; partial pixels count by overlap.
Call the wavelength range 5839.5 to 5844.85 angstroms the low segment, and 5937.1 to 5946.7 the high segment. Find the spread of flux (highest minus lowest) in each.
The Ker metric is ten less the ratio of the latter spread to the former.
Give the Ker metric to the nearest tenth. 8.5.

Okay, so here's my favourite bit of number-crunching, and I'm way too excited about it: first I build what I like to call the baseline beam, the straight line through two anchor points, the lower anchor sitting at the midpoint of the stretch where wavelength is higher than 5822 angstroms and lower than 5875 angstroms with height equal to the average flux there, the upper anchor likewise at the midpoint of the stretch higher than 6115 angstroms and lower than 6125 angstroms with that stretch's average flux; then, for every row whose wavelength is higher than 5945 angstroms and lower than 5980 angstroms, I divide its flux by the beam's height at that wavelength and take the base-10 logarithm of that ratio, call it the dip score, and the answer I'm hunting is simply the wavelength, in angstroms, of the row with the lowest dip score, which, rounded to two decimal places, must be 5956.94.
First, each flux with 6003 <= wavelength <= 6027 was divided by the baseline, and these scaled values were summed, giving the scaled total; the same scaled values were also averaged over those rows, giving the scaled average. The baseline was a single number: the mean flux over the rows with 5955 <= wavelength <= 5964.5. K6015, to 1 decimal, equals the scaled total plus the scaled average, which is 19.8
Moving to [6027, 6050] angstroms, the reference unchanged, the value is 21.7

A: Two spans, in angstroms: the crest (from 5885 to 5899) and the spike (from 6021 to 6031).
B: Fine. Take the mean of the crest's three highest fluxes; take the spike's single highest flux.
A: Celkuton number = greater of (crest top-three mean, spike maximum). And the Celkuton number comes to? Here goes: 27.8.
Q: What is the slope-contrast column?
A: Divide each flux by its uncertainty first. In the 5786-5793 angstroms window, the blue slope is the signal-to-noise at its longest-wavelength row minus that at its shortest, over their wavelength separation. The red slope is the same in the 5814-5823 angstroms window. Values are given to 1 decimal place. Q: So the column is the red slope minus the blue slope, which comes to -1.6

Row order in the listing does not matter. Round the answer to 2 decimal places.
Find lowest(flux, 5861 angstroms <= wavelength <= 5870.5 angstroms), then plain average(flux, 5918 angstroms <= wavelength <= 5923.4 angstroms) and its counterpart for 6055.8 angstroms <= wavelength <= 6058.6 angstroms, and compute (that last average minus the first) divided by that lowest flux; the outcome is 0.10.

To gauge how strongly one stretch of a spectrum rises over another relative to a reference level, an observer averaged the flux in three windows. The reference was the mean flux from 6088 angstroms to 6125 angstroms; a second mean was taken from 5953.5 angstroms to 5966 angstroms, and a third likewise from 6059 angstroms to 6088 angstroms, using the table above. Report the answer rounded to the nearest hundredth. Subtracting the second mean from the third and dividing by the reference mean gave 0.10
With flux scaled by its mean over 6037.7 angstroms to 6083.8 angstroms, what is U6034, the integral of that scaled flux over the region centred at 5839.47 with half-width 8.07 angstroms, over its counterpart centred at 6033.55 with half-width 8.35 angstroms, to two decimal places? 0.89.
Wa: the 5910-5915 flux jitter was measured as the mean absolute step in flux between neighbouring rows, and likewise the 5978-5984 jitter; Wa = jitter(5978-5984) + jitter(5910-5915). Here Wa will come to 8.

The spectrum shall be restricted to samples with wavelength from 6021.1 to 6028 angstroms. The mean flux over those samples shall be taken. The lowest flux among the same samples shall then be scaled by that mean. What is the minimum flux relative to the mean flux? 0.90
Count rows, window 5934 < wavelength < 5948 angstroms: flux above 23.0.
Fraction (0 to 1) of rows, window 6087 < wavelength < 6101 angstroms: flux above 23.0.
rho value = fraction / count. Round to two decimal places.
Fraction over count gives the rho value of 0.07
